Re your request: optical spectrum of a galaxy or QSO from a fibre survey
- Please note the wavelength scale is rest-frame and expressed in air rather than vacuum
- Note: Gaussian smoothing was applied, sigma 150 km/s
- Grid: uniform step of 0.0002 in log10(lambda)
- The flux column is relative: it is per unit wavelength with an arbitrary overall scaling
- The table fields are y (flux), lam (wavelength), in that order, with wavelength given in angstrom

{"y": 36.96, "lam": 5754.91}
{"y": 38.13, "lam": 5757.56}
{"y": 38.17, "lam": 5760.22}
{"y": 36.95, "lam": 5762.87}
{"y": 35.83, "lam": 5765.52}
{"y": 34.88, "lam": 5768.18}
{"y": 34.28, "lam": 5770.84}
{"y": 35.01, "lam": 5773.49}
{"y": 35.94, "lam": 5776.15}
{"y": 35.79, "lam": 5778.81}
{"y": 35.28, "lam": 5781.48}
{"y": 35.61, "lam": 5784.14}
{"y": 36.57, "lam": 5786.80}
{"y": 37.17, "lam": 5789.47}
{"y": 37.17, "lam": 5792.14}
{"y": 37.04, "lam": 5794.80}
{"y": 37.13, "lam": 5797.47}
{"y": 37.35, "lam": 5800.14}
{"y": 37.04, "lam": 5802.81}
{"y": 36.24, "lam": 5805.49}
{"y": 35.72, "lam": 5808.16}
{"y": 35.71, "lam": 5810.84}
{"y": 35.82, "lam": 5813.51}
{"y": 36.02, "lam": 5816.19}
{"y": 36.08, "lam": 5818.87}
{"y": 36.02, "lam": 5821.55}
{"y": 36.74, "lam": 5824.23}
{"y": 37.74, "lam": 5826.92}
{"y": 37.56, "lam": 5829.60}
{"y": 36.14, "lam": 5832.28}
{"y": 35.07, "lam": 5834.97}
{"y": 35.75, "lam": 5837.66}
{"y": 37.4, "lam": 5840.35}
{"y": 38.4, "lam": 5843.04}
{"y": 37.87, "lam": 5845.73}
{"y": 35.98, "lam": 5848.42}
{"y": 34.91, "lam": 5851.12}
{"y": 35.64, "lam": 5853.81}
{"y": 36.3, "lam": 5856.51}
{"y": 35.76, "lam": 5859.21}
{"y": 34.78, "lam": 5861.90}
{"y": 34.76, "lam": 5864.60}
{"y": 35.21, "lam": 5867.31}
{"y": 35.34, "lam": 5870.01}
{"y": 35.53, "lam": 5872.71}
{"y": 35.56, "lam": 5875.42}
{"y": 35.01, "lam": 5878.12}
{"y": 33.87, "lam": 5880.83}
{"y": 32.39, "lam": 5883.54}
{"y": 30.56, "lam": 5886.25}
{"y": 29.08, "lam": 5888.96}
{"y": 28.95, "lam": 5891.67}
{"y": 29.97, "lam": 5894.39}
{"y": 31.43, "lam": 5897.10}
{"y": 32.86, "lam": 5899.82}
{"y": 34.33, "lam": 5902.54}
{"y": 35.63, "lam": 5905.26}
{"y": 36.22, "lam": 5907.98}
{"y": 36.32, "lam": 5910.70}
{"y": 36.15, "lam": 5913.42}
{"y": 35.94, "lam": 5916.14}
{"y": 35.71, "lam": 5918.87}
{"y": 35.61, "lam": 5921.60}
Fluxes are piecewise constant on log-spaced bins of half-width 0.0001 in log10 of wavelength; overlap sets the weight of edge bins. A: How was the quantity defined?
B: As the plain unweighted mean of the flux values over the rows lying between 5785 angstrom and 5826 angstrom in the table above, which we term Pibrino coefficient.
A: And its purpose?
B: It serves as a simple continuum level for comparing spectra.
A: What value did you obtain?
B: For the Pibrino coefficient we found 36.5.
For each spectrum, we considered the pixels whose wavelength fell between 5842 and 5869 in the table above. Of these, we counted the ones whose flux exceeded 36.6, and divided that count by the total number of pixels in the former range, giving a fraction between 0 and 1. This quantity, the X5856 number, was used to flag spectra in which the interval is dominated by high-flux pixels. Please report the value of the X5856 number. 0.20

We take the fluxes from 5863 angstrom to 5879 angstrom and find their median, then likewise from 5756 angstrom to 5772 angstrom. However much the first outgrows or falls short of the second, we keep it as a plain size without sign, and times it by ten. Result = 11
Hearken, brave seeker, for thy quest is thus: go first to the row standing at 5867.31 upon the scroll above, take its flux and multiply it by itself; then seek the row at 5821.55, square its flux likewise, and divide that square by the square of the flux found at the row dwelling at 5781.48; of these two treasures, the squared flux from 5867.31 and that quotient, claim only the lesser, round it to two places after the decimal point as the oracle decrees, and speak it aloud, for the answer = 1.04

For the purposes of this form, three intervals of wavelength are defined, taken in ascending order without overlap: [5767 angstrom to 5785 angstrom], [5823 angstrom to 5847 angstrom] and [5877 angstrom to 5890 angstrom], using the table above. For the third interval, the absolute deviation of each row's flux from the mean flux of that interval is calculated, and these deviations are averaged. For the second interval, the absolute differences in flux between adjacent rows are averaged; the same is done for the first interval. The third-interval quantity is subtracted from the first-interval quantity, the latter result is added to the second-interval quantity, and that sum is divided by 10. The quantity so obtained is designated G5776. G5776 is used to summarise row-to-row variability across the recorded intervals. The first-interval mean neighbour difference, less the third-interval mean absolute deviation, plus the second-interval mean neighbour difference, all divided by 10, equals -0.04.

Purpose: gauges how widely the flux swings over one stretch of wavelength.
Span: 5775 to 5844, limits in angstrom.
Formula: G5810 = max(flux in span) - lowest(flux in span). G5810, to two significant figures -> 3.3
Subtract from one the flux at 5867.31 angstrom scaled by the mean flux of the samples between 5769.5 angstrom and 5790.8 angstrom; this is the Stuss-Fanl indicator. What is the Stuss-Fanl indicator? 0.01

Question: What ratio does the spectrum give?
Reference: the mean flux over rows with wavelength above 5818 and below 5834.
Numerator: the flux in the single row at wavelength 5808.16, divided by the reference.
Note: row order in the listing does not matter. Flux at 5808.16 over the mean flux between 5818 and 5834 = 0.97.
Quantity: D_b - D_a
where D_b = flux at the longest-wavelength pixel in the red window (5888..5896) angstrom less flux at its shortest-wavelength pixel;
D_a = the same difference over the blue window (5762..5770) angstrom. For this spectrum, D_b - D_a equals 3.0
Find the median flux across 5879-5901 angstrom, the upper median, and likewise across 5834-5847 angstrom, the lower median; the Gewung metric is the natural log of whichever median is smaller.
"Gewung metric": 3.43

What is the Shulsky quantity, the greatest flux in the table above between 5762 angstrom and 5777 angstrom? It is 36.95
